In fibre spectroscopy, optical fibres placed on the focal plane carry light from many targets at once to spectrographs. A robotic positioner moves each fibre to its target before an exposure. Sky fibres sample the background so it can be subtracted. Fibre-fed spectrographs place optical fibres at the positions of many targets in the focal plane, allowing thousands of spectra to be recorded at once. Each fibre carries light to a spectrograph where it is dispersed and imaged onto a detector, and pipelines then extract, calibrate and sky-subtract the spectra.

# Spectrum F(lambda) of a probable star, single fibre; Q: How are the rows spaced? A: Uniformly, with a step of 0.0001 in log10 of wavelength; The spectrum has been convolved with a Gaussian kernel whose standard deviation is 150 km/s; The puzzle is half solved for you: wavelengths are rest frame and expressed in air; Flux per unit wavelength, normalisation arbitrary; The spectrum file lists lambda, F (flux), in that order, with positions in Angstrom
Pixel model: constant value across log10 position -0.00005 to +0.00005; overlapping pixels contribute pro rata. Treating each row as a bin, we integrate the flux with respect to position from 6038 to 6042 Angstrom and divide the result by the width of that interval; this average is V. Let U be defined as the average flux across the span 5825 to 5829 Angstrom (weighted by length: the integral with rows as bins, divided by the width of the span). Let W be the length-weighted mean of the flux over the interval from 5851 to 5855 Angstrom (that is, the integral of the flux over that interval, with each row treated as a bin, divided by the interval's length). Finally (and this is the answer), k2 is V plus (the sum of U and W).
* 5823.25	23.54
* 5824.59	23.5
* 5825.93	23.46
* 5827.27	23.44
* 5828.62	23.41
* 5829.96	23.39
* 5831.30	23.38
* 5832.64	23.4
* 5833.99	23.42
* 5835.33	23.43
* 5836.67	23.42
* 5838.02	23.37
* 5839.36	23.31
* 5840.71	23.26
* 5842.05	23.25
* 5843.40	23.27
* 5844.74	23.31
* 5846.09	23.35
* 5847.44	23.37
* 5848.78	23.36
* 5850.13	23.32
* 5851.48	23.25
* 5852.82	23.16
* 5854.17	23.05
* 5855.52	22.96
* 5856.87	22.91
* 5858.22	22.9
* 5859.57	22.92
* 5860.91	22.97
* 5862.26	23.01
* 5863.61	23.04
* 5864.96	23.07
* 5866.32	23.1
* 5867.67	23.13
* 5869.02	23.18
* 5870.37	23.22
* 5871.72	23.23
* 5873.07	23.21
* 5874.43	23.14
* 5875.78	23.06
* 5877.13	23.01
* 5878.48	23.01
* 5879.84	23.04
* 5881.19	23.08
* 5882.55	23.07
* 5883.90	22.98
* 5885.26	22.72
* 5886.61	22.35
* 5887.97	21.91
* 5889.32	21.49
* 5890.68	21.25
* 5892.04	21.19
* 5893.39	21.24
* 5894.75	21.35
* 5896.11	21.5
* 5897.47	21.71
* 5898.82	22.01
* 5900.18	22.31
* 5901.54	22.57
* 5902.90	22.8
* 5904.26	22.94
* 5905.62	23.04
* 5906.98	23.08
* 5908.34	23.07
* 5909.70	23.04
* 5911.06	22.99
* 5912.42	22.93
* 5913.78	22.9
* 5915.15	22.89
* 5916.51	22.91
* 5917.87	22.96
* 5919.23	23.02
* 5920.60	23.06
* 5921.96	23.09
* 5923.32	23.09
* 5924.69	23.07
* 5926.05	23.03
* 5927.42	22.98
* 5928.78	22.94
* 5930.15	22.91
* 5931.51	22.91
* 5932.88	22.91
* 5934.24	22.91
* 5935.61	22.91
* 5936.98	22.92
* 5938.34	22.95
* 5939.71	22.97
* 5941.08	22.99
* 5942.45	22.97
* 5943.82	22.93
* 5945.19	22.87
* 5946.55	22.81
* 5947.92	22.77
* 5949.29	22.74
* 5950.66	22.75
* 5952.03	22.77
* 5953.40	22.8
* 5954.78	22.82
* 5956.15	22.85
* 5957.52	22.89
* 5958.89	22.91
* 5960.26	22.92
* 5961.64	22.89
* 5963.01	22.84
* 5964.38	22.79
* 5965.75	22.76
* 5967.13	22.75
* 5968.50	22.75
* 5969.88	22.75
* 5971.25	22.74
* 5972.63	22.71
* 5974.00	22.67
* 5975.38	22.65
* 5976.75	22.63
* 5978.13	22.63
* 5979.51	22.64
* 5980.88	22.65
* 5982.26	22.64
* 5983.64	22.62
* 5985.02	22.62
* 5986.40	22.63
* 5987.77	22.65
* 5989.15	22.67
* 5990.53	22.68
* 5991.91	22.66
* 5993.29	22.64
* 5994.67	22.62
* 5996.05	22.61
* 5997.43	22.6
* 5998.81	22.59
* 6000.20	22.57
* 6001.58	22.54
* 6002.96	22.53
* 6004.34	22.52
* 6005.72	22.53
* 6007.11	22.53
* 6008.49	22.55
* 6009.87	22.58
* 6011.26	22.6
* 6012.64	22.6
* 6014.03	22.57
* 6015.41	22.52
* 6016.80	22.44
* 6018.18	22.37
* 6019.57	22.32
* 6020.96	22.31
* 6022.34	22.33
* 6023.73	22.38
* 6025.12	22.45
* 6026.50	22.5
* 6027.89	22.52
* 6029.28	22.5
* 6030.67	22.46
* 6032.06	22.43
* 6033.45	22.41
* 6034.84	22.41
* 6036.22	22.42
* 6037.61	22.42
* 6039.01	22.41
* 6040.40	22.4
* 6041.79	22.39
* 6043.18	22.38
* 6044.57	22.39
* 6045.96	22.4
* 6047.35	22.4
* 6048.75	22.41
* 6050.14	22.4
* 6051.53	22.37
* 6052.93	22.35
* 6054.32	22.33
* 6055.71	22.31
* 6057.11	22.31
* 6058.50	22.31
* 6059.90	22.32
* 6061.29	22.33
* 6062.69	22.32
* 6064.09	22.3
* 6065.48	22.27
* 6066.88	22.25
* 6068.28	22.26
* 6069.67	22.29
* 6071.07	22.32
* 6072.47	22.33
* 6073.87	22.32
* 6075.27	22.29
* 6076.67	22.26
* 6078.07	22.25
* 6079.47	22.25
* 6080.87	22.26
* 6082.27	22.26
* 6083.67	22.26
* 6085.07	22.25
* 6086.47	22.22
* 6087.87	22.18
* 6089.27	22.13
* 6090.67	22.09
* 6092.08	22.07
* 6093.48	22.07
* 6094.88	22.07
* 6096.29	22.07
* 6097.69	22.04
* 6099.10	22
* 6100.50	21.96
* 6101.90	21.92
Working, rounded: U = 23.4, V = 22.4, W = 23.2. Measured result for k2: 68.9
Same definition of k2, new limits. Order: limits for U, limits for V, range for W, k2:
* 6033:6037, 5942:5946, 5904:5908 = 68.5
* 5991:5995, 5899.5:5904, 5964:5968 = 68.0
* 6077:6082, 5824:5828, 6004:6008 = 68.2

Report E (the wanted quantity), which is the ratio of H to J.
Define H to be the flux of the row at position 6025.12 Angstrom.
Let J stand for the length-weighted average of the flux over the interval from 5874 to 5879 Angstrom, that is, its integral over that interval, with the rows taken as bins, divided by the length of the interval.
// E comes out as 0.97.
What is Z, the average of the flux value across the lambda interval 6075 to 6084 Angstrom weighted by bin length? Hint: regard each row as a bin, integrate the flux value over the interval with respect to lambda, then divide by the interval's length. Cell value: 22.3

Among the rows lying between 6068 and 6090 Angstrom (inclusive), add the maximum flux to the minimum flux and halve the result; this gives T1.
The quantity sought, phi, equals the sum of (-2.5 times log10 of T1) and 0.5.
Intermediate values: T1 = 22.2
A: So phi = -2.867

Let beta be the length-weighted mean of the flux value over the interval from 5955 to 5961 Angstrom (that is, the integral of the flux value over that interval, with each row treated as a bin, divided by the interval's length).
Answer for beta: 22.9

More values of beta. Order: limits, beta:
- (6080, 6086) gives 22.3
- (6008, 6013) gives 22.6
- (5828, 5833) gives 23.4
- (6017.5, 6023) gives 22.3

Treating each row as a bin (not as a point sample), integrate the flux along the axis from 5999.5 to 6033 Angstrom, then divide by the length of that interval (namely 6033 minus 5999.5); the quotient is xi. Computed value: 22.5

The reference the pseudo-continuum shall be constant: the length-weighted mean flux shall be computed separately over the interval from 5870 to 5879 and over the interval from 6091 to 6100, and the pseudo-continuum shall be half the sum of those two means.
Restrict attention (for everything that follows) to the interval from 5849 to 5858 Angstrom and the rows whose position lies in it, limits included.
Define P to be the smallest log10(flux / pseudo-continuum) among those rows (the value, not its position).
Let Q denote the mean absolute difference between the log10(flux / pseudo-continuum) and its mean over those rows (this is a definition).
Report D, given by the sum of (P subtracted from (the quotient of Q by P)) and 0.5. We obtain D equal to 0.9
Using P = 0.006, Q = 0.0025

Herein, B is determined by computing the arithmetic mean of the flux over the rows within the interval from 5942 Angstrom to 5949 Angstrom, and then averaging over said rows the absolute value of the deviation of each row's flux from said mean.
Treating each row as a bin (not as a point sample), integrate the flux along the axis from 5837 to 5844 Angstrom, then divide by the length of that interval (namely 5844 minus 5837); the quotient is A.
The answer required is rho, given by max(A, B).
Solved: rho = 23.3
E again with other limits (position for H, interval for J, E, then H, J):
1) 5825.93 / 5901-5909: 1.02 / 23.46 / 22.9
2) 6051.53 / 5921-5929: 0.97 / 22.37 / 23.1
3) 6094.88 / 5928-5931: 0.96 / 22.07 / 23.0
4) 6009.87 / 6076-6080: 1.01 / 22.58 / 22.2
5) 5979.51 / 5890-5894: 1.07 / 22.64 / 21.2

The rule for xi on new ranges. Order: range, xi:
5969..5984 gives 22.7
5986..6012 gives 22.6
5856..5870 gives 23.0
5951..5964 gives 22.8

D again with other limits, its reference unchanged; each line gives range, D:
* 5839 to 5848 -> 0.5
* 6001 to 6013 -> 0.1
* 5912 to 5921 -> 0.7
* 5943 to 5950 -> 0.9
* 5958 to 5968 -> 0.9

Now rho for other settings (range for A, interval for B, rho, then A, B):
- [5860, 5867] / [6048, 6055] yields 23.0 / 23.0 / 0.026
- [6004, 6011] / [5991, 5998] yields 22.5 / 22.5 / 0.019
